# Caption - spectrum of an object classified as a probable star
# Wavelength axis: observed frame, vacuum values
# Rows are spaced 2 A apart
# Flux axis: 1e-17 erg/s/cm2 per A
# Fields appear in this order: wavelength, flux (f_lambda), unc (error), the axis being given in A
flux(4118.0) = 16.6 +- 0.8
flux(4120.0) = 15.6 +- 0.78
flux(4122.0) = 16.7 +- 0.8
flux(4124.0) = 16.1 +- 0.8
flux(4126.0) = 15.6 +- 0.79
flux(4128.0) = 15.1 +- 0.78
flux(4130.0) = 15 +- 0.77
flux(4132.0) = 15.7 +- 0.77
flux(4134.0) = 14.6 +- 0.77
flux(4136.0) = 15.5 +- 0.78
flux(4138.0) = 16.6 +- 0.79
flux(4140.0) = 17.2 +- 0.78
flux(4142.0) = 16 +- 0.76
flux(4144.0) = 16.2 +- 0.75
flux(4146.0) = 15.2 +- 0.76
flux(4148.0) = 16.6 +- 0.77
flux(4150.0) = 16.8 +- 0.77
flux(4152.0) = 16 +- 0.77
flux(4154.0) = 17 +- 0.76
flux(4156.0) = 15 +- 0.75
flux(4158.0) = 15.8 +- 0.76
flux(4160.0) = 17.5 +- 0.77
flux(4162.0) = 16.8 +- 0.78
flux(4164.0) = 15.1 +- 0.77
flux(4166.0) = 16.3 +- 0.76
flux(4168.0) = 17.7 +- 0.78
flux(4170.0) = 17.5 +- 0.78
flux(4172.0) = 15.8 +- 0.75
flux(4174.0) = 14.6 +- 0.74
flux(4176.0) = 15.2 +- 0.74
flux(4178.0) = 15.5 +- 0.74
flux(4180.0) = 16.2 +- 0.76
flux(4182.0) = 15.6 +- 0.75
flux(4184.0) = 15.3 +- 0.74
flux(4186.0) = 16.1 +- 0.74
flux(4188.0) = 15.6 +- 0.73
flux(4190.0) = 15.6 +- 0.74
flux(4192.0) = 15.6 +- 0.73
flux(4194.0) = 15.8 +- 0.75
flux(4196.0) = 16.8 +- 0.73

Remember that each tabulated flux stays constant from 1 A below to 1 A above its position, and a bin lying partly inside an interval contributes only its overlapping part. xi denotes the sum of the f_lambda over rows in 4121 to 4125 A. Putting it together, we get 32.8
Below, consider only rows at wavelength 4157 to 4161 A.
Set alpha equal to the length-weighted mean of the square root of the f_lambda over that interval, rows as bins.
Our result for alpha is 4.08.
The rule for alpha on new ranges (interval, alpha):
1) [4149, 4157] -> 4.02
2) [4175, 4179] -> 3.92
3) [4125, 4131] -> 3.90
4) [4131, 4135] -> 3.89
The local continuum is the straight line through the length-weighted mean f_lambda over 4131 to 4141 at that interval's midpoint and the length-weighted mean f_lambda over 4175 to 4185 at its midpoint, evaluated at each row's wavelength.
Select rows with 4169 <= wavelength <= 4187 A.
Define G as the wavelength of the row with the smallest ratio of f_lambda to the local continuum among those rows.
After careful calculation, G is 4174.0 A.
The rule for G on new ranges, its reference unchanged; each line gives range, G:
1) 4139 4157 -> 4156.0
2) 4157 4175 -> 4174.0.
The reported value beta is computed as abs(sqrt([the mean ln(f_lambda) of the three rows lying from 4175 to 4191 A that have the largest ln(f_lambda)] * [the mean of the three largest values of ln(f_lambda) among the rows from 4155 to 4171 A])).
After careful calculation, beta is 2.82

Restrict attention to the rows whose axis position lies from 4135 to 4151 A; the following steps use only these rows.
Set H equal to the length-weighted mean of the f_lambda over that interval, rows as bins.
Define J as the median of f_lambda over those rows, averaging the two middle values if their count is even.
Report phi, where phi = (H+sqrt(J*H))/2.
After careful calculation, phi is 16.3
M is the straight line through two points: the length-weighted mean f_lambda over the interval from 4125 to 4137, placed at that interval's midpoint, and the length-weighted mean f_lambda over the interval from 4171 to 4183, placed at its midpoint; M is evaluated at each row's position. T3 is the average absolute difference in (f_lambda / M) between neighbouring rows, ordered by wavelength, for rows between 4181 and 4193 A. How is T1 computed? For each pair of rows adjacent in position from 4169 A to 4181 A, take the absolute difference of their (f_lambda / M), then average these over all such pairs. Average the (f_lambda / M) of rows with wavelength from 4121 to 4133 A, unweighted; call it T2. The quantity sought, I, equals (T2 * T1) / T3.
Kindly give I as 2.9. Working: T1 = 0.06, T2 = 1.03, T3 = 0.021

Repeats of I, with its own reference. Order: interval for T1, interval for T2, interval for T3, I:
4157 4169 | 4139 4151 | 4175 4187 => 2.7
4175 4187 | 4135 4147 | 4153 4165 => 0.4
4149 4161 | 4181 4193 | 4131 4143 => 1.3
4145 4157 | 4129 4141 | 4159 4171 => 1.1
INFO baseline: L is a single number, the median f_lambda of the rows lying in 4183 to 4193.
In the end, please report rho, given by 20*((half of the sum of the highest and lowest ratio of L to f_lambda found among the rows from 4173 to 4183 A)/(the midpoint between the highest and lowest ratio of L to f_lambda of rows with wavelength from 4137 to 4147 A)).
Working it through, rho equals 21.0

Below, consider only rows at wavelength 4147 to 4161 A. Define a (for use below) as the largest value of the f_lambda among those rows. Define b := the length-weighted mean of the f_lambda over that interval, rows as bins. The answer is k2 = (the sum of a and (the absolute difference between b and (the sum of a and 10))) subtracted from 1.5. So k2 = -27.1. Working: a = 17.5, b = 16.4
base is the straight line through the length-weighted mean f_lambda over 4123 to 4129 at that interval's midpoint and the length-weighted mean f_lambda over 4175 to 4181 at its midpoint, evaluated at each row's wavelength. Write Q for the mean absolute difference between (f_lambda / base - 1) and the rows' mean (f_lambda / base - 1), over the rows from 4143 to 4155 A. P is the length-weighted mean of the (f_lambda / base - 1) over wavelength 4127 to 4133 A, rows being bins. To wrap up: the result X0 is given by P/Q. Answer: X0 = -0.7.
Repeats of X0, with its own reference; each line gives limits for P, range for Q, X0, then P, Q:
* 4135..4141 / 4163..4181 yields 1.0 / 0.053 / 0.053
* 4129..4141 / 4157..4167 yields 0.2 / 0.010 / 0.044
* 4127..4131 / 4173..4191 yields -1.7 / -0.035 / 0.021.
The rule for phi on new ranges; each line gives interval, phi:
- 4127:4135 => 15.1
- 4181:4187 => 15.6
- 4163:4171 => 16.7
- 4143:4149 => 16.0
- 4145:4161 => 16.3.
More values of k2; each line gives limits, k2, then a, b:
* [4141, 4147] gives -25.1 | 16.2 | 15.8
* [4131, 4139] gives -26.1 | 16.6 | 15.6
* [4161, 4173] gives -27.4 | 17.7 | 16.5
